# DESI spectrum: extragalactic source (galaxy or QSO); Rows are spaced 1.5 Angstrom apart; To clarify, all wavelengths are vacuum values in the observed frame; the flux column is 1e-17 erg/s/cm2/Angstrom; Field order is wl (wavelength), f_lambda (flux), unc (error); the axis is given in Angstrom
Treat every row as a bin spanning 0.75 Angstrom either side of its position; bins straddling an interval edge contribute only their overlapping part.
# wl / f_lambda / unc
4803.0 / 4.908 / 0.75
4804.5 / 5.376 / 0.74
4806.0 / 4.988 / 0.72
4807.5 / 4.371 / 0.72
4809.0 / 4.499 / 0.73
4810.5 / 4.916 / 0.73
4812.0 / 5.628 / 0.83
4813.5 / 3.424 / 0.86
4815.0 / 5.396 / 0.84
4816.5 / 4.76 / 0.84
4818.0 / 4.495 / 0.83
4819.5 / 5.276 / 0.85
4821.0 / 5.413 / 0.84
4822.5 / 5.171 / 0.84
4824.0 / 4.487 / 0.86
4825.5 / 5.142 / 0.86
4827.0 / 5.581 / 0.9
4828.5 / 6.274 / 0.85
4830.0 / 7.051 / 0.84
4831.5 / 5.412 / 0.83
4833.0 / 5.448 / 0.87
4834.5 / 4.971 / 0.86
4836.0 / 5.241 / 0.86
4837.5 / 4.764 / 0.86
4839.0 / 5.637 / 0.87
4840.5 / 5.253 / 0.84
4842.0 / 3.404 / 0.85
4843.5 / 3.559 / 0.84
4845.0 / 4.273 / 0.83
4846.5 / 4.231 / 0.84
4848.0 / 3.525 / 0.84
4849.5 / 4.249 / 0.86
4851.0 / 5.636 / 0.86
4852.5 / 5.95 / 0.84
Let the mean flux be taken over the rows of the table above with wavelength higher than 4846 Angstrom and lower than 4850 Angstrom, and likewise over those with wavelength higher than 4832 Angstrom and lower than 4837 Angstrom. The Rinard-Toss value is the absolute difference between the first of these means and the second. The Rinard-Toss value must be 1.2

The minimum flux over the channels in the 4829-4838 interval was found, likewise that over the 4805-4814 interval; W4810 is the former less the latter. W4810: 1.34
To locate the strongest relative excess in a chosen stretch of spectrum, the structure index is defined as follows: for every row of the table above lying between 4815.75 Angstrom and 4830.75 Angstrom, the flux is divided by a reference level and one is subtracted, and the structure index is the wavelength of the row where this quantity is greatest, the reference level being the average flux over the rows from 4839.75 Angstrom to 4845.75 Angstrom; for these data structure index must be 4830.0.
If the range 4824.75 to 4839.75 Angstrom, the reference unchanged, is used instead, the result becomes 4830.0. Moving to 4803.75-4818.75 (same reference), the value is 4812.0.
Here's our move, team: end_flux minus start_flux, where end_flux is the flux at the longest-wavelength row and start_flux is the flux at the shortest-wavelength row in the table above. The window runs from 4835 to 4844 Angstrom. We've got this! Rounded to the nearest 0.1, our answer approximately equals -1.7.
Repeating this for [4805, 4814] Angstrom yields -1.6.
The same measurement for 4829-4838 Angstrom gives -2.3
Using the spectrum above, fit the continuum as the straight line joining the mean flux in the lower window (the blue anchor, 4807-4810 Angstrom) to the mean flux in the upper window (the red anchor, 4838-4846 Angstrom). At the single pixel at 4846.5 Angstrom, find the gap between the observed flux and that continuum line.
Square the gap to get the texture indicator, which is 0.04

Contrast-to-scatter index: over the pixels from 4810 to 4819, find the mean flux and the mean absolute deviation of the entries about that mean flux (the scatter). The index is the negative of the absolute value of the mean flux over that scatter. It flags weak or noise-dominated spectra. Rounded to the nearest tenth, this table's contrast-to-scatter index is -8.8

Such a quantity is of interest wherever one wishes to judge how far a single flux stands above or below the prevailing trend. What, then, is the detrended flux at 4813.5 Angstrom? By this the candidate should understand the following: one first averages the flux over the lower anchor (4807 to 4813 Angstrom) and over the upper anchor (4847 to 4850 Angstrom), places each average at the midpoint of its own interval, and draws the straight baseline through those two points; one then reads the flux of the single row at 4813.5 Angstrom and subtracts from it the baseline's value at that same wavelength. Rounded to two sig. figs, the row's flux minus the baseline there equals -1.3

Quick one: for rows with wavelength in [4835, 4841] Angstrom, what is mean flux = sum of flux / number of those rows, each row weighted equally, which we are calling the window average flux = 5.2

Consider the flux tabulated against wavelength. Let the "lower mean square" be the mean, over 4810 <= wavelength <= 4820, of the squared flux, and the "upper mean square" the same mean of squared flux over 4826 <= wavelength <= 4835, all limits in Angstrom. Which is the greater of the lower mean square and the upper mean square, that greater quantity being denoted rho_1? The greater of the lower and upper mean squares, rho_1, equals 34.0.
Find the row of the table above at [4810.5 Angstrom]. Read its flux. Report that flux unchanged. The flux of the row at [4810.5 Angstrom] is 4.916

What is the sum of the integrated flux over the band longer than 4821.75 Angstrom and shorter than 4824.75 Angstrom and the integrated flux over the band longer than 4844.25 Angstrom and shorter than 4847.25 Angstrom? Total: 27.2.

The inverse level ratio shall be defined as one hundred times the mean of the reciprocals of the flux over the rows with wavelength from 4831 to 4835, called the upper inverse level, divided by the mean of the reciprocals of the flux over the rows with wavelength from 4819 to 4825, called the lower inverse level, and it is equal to 96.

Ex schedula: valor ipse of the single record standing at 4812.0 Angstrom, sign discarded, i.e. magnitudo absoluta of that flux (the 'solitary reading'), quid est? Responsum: 5.6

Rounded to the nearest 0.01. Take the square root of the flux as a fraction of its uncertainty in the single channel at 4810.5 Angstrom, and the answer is 2.60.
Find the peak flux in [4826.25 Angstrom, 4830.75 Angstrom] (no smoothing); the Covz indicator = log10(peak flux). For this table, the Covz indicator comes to 0.848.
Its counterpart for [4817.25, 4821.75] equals 0.733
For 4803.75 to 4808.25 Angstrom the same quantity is 0.730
